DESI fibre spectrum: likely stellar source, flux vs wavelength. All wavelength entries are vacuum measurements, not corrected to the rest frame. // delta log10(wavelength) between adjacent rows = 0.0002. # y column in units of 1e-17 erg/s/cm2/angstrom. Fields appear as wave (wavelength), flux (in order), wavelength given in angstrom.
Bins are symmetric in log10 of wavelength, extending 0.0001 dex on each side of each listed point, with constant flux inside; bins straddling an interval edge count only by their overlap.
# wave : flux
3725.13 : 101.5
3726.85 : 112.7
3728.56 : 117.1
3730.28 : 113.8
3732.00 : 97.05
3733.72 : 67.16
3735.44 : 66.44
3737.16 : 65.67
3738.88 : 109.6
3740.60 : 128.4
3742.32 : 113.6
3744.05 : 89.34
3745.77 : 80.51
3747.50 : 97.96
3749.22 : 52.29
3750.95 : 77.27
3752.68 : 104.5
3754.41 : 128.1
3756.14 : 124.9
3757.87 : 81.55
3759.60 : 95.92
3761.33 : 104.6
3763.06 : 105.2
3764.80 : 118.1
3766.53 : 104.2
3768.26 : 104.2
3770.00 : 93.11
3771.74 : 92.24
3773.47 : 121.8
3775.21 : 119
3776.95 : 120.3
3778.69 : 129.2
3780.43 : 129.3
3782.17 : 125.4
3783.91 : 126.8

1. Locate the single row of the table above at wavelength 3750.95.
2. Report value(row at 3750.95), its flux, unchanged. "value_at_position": 77.27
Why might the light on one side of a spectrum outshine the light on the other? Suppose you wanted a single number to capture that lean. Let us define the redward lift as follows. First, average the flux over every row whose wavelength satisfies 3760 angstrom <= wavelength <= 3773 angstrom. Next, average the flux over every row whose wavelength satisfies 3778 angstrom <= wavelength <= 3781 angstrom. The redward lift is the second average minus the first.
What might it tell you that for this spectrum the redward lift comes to 26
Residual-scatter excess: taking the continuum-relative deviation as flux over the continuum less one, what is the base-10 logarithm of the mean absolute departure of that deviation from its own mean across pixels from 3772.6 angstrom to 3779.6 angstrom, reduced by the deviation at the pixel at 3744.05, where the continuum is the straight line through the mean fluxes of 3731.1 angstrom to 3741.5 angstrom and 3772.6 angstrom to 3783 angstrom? -1.6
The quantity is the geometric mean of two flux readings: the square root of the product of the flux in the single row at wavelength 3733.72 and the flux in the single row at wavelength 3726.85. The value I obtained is 87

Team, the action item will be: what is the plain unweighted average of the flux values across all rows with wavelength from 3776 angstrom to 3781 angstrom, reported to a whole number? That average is 126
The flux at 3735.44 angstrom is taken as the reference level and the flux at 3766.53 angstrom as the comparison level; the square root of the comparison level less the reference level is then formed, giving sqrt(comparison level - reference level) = 6.1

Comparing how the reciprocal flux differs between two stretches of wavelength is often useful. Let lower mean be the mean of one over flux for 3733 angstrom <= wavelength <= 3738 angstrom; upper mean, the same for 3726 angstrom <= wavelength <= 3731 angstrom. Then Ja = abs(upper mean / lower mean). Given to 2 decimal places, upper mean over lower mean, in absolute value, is 0.58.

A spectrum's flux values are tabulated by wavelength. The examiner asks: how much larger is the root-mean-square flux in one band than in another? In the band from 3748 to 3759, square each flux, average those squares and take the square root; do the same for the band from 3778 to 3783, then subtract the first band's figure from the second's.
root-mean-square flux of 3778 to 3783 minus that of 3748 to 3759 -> 29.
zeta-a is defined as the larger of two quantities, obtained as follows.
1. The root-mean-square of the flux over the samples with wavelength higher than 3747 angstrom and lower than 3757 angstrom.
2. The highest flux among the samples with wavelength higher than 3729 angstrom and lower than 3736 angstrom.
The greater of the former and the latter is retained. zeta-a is 114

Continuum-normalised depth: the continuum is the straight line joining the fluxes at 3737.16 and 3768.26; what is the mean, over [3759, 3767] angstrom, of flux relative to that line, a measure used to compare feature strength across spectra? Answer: 1.08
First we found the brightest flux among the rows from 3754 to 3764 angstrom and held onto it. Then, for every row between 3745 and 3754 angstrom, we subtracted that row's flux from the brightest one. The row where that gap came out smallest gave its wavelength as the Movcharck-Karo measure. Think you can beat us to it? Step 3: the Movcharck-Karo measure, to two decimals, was 3752.68 angstrom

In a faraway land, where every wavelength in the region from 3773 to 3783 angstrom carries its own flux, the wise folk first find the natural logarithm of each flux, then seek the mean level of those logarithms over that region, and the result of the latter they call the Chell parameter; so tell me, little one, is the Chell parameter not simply 4.82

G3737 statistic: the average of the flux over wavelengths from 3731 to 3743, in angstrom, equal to 93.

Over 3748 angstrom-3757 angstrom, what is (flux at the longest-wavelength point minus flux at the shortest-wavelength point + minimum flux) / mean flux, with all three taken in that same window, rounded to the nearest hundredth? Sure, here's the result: 1.28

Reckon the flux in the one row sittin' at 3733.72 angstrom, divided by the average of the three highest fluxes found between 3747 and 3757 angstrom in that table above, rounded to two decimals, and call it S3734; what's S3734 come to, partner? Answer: 0.56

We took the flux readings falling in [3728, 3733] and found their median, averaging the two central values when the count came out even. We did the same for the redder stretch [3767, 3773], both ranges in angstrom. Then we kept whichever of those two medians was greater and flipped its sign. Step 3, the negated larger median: -114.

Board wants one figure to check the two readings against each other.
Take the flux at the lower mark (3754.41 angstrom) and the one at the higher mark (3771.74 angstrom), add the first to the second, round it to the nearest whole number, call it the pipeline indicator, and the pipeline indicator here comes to 220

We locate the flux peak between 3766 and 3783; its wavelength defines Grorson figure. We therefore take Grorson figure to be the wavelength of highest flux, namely 3780.43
